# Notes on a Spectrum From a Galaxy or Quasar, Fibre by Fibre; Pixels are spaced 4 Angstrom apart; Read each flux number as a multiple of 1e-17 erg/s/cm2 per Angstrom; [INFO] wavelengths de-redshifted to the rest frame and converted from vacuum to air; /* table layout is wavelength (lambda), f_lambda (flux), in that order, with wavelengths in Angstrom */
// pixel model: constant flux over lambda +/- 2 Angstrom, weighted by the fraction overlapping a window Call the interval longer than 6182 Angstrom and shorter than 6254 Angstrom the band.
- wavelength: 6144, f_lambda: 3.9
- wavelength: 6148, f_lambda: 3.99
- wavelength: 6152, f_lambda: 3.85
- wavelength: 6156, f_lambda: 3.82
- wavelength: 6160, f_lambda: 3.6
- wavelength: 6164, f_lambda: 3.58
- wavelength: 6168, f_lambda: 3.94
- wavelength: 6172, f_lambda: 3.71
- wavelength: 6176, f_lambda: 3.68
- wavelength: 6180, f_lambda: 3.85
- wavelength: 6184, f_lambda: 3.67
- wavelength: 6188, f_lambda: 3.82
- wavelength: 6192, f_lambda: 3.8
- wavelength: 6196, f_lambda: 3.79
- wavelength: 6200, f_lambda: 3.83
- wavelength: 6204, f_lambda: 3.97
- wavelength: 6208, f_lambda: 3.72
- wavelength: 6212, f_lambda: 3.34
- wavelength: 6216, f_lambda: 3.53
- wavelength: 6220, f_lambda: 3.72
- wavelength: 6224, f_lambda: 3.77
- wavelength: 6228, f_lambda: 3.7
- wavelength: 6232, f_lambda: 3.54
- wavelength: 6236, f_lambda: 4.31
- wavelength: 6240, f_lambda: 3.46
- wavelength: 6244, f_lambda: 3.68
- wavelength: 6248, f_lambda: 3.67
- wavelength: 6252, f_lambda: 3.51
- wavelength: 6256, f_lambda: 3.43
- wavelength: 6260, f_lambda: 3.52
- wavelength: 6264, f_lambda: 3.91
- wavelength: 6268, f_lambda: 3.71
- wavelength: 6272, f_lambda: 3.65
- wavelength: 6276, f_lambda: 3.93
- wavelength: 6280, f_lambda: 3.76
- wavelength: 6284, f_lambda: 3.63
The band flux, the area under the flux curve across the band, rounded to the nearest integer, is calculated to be 267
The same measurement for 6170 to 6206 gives 136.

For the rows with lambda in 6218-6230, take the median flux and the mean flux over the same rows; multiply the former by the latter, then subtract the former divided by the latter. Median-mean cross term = 12.9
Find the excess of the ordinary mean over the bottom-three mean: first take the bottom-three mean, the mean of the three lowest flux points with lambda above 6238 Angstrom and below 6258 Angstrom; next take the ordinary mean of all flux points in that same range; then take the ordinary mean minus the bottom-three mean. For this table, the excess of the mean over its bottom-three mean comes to 0.08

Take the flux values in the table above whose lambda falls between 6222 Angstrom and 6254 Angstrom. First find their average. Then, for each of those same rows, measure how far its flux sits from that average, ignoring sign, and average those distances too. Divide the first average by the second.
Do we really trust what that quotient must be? 22.1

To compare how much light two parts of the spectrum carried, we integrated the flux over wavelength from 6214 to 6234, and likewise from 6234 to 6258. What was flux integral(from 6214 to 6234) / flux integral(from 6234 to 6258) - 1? -0.17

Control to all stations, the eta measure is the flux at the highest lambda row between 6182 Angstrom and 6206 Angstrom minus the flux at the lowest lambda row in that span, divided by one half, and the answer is 0.6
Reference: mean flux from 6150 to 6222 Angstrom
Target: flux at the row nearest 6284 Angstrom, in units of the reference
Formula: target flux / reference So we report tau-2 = 0.97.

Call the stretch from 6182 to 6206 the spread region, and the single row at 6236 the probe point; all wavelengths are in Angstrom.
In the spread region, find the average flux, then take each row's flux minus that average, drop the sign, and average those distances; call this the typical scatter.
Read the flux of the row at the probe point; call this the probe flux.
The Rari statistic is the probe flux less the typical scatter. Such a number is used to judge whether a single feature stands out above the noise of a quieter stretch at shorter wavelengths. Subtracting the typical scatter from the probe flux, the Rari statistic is 4.25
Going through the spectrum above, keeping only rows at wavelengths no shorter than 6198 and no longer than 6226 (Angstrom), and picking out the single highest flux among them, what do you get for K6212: 3.97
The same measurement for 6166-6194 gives 3.94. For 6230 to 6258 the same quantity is 4.31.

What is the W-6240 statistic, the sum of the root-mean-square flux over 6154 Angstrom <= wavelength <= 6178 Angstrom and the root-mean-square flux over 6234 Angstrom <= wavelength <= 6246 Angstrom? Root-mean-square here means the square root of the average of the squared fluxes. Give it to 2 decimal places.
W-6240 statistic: 7.56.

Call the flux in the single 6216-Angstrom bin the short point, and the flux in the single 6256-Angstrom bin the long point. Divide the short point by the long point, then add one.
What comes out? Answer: 2.03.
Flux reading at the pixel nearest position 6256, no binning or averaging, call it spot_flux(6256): 3.43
